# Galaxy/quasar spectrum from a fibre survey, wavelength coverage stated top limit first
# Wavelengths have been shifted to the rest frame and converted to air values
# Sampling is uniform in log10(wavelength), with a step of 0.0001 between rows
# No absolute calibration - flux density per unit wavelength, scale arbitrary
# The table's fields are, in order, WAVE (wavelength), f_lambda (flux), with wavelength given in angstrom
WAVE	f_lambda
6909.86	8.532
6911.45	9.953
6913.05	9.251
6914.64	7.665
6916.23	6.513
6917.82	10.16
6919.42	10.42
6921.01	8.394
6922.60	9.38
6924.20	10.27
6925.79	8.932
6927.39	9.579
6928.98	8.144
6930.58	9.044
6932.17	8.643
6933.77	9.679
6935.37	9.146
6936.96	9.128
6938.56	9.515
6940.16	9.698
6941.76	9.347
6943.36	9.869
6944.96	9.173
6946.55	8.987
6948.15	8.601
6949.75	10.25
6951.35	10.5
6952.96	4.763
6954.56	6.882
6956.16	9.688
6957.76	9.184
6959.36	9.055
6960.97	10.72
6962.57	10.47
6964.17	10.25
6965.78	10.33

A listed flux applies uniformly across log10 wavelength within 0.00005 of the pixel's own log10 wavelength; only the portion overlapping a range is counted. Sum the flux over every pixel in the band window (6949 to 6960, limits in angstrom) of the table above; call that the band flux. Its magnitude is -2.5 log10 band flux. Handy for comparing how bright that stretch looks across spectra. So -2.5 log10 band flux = -4.5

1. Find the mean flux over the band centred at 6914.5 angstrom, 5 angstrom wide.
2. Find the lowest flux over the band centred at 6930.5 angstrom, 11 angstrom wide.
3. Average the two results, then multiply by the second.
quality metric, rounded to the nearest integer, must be 65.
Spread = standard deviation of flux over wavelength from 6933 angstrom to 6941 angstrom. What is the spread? 0.3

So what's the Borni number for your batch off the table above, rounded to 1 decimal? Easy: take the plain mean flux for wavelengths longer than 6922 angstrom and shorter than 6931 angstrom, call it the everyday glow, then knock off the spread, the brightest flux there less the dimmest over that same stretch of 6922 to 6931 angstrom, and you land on 7.1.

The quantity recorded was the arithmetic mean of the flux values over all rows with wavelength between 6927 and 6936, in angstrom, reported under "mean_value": 9.0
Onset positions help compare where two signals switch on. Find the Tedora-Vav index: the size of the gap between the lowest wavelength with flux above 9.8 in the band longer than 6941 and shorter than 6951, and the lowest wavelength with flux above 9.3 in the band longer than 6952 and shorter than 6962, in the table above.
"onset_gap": 12.8 angstrom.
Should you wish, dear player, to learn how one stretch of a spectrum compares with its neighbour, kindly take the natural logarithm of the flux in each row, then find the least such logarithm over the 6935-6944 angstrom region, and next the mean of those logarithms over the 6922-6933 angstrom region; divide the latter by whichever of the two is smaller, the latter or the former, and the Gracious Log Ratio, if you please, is 1.00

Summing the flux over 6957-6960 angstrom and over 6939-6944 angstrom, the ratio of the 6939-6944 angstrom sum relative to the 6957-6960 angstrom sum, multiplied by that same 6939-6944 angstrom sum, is 46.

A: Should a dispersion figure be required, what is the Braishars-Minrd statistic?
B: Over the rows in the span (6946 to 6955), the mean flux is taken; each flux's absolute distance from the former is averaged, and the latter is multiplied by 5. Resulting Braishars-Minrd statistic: 8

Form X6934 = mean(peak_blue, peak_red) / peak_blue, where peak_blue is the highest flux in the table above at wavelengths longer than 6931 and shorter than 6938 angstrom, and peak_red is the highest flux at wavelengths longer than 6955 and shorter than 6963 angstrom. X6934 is 1.05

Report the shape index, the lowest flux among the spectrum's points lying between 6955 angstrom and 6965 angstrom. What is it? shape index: 9.055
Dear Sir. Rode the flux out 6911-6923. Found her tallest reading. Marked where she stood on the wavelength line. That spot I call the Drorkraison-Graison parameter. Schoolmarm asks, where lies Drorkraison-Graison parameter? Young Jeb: 6919.42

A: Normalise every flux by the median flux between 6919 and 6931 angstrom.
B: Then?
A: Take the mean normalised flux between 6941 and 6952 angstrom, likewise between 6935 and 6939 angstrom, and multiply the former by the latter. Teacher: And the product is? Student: 1.04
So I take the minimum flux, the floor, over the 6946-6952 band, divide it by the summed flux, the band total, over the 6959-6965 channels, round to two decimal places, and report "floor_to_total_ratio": 0.21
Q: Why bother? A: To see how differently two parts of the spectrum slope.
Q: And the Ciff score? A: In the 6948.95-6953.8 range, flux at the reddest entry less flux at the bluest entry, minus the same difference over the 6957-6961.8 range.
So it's -7.0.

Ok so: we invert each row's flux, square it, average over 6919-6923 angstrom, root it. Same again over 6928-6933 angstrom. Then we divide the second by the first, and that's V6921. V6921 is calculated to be 1.082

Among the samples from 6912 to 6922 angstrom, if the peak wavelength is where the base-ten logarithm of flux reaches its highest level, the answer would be 6919.42 angstrom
